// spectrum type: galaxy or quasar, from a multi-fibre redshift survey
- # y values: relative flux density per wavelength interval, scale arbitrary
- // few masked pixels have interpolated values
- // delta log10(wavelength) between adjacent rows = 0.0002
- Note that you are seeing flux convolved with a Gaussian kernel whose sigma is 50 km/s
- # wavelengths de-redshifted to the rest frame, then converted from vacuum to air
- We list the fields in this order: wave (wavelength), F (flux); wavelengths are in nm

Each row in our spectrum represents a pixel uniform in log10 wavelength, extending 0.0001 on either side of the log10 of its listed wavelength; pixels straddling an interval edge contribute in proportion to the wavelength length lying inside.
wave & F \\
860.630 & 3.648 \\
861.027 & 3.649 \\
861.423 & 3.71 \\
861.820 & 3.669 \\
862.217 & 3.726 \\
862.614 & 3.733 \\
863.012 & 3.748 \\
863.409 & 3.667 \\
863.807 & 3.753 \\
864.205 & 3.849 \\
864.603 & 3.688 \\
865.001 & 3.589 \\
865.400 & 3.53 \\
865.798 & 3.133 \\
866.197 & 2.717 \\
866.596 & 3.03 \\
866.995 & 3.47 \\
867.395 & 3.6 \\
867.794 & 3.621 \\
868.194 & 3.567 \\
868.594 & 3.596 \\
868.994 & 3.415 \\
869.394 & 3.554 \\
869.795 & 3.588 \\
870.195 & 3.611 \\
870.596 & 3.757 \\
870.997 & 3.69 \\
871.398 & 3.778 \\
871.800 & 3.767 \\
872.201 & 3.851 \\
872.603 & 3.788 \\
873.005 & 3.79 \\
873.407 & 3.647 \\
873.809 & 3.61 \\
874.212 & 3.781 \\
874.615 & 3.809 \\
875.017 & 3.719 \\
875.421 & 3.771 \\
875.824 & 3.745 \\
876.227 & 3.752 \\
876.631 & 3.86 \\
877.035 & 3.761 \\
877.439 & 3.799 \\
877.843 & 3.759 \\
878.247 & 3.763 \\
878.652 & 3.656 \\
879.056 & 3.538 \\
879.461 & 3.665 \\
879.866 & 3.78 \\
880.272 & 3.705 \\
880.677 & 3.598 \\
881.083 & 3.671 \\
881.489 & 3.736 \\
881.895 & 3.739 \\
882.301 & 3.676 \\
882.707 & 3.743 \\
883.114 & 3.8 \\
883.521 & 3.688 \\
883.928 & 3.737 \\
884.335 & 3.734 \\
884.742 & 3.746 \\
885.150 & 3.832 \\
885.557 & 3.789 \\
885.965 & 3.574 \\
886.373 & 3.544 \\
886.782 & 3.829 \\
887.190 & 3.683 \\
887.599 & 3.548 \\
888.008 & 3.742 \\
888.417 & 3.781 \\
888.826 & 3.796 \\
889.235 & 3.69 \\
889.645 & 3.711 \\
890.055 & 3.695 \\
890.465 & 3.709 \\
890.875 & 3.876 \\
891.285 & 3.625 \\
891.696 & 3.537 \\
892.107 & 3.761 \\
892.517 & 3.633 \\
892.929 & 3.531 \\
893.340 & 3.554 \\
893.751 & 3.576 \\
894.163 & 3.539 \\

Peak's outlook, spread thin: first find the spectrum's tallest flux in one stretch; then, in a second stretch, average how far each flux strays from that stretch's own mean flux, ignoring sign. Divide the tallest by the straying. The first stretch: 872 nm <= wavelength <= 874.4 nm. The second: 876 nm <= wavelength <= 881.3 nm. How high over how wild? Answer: 54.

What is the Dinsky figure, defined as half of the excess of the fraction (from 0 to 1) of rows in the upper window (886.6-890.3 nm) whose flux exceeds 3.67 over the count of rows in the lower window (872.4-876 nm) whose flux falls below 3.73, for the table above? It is -1.1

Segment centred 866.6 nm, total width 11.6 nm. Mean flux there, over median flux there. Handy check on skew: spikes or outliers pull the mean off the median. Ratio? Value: 0.98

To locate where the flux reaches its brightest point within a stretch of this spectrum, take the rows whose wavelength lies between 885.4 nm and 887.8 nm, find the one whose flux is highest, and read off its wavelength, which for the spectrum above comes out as 886.782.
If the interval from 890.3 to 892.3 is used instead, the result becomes 890.875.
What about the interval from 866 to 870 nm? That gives 867.794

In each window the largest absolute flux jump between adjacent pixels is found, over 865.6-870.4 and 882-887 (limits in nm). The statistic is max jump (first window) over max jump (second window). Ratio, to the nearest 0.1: 1.5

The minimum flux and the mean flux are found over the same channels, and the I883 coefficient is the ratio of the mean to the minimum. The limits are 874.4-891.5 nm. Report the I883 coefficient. 1.05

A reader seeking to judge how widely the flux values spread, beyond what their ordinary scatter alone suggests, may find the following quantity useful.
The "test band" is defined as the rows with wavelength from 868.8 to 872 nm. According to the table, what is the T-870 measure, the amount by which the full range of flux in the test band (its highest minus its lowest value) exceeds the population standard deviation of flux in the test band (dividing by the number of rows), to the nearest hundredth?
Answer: 0.24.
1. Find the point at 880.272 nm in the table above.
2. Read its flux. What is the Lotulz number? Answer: 3.705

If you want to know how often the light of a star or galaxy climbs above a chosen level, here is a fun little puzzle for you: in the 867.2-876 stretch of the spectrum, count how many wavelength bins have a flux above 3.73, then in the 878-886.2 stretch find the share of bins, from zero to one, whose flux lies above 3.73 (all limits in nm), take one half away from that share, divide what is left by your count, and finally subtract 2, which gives -1.995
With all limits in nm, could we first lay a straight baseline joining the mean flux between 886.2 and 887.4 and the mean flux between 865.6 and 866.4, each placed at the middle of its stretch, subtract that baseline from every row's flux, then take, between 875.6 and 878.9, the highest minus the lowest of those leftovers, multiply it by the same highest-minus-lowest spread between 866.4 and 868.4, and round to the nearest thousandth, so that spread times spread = 0.152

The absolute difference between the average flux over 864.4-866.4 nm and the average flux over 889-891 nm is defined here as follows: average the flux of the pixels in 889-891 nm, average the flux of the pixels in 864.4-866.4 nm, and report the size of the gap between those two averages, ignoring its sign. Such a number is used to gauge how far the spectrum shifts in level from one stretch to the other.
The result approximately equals 0.40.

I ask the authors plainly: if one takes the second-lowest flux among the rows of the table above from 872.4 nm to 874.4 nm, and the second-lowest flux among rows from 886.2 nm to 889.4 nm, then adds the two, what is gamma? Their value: 7.2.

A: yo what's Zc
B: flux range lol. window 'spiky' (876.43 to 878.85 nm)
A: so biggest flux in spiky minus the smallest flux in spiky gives 0.204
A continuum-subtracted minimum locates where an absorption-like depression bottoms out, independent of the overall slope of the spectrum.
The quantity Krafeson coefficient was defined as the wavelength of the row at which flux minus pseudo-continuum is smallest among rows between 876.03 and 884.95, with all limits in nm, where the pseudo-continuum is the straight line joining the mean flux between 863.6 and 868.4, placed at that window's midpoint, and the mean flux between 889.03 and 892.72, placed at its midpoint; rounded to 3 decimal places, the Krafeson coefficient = 879.056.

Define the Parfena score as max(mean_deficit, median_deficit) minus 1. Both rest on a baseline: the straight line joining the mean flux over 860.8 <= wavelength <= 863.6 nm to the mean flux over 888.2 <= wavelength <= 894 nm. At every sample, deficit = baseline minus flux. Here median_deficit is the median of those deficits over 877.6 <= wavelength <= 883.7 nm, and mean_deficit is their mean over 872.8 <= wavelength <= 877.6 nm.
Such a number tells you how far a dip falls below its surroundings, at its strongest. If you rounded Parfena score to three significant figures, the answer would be -1.02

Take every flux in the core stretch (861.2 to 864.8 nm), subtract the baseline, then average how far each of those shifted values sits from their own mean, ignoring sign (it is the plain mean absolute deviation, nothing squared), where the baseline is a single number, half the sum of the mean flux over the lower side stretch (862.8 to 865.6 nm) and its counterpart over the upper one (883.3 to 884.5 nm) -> 0.039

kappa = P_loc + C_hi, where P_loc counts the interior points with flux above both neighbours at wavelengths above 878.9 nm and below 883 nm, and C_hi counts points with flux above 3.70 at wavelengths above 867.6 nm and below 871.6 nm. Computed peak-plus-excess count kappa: 4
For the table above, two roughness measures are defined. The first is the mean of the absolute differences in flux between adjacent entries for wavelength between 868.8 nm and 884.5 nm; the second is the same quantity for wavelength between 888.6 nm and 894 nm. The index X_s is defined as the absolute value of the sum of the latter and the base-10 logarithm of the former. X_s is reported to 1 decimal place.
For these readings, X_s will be 1.1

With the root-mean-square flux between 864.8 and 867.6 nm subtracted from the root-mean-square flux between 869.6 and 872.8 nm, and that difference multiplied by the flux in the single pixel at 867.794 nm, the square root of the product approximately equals 1.23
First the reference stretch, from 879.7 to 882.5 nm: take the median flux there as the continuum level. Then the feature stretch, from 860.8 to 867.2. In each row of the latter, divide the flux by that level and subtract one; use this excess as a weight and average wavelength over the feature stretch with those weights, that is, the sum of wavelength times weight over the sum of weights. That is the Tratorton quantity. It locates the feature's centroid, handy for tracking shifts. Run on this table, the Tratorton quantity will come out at 866.24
